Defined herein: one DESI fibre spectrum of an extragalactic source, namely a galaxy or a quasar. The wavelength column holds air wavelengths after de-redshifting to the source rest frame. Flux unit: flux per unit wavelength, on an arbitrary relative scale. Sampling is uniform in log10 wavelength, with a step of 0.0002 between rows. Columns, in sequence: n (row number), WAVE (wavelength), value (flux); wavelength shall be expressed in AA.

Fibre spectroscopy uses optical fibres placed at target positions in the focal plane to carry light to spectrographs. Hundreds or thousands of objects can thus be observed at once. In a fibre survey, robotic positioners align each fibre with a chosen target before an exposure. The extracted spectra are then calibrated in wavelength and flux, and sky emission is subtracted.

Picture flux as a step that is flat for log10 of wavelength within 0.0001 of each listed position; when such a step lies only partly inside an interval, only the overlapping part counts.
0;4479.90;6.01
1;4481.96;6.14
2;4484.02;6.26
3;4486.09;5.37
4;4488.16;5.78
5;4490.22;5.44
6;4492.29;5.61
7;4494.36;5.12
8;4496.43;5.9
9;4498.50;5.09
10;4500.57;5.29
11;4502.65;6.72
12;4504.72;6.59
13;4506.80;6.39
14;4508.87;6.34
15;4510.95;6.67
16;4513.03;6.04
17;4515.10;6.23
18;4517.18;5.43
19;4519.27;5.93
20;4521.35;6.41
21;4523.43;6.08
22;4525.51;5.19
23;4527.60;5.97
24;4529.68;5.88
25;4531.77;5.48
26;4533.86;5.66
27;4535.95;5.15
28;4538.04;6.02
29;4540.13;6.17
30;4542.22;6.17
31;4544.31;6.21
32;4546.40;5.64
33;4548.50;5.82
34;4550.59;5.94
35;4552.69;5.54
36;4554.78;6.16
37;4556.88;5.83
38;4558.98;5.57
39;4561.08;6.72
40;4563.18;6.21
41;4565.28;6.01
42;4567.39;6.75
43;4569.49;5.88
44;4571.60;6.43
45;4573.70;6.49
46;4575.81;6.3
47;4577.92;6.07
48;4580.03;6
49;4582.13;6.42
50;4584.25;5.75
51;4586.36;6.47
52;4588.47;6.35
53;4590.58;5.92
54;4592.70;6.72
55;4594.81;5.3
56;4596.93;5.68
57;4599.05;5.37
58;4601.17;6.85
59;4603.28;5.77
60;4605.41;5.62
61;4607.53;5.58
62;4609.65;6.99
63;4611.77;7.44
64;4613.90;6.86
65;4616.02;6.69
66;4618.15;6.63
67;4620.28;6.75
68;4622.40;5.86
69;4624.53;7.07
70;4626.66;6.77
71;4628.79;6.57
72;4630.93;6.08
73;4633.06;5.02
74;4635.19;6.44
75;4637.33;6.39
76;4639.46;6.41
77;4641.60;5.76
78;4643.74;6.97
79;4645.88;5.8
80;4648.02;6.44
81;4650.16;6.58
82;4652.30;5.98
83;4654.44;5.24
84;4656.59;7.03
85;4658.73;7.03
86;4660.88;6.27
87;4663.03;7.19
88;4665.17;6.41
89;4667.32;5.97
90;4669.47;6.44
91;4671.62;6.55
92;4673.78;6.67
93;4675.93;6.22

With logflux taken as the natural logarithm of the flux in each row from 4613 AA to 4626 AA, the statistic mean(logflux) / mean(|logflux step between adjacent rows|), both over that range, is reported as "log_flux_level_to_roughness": 25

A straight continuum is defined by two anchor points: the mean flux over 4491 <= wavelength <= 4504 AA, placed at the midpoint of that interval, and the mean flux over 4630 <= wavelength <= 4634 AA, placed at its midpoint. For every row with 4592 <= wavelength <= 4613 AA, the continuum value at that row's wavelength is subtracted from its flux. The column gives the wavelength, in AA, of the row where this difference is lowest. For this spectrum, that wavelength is 4594.81 AA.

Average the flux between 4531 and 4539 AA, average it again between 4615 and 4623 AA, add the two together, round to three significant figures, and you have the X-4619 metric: 12.1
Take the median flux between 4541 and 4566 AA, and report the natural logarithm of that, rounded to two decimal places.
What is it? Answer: 1.79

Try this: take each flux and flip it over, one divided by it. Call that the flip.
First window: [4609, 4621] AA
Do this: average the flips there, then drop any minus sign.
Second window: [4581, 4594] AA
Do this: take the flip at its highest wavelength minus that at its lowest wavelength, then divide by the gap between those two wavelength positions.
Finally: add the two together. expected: 0.145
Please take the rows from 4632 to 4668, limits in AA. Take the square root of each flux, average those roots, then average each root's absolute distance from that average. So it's 0.095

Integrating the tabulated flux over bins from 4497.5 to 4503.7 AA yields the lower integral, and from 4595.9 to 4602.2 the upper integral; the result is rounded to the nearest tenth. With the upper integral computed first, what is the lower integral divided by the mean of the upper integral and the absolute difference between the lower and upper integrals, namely 1.8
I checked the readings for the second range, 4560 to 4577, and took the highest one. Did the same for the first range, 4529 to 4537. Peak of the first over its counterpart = 0.87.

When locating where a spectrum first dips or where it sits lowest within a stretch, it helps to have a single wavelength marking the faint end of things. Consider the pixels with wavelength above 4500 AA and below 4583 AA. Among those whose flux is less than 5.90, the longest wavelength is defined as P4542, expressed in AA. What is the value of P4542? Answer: 4569.49 AA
